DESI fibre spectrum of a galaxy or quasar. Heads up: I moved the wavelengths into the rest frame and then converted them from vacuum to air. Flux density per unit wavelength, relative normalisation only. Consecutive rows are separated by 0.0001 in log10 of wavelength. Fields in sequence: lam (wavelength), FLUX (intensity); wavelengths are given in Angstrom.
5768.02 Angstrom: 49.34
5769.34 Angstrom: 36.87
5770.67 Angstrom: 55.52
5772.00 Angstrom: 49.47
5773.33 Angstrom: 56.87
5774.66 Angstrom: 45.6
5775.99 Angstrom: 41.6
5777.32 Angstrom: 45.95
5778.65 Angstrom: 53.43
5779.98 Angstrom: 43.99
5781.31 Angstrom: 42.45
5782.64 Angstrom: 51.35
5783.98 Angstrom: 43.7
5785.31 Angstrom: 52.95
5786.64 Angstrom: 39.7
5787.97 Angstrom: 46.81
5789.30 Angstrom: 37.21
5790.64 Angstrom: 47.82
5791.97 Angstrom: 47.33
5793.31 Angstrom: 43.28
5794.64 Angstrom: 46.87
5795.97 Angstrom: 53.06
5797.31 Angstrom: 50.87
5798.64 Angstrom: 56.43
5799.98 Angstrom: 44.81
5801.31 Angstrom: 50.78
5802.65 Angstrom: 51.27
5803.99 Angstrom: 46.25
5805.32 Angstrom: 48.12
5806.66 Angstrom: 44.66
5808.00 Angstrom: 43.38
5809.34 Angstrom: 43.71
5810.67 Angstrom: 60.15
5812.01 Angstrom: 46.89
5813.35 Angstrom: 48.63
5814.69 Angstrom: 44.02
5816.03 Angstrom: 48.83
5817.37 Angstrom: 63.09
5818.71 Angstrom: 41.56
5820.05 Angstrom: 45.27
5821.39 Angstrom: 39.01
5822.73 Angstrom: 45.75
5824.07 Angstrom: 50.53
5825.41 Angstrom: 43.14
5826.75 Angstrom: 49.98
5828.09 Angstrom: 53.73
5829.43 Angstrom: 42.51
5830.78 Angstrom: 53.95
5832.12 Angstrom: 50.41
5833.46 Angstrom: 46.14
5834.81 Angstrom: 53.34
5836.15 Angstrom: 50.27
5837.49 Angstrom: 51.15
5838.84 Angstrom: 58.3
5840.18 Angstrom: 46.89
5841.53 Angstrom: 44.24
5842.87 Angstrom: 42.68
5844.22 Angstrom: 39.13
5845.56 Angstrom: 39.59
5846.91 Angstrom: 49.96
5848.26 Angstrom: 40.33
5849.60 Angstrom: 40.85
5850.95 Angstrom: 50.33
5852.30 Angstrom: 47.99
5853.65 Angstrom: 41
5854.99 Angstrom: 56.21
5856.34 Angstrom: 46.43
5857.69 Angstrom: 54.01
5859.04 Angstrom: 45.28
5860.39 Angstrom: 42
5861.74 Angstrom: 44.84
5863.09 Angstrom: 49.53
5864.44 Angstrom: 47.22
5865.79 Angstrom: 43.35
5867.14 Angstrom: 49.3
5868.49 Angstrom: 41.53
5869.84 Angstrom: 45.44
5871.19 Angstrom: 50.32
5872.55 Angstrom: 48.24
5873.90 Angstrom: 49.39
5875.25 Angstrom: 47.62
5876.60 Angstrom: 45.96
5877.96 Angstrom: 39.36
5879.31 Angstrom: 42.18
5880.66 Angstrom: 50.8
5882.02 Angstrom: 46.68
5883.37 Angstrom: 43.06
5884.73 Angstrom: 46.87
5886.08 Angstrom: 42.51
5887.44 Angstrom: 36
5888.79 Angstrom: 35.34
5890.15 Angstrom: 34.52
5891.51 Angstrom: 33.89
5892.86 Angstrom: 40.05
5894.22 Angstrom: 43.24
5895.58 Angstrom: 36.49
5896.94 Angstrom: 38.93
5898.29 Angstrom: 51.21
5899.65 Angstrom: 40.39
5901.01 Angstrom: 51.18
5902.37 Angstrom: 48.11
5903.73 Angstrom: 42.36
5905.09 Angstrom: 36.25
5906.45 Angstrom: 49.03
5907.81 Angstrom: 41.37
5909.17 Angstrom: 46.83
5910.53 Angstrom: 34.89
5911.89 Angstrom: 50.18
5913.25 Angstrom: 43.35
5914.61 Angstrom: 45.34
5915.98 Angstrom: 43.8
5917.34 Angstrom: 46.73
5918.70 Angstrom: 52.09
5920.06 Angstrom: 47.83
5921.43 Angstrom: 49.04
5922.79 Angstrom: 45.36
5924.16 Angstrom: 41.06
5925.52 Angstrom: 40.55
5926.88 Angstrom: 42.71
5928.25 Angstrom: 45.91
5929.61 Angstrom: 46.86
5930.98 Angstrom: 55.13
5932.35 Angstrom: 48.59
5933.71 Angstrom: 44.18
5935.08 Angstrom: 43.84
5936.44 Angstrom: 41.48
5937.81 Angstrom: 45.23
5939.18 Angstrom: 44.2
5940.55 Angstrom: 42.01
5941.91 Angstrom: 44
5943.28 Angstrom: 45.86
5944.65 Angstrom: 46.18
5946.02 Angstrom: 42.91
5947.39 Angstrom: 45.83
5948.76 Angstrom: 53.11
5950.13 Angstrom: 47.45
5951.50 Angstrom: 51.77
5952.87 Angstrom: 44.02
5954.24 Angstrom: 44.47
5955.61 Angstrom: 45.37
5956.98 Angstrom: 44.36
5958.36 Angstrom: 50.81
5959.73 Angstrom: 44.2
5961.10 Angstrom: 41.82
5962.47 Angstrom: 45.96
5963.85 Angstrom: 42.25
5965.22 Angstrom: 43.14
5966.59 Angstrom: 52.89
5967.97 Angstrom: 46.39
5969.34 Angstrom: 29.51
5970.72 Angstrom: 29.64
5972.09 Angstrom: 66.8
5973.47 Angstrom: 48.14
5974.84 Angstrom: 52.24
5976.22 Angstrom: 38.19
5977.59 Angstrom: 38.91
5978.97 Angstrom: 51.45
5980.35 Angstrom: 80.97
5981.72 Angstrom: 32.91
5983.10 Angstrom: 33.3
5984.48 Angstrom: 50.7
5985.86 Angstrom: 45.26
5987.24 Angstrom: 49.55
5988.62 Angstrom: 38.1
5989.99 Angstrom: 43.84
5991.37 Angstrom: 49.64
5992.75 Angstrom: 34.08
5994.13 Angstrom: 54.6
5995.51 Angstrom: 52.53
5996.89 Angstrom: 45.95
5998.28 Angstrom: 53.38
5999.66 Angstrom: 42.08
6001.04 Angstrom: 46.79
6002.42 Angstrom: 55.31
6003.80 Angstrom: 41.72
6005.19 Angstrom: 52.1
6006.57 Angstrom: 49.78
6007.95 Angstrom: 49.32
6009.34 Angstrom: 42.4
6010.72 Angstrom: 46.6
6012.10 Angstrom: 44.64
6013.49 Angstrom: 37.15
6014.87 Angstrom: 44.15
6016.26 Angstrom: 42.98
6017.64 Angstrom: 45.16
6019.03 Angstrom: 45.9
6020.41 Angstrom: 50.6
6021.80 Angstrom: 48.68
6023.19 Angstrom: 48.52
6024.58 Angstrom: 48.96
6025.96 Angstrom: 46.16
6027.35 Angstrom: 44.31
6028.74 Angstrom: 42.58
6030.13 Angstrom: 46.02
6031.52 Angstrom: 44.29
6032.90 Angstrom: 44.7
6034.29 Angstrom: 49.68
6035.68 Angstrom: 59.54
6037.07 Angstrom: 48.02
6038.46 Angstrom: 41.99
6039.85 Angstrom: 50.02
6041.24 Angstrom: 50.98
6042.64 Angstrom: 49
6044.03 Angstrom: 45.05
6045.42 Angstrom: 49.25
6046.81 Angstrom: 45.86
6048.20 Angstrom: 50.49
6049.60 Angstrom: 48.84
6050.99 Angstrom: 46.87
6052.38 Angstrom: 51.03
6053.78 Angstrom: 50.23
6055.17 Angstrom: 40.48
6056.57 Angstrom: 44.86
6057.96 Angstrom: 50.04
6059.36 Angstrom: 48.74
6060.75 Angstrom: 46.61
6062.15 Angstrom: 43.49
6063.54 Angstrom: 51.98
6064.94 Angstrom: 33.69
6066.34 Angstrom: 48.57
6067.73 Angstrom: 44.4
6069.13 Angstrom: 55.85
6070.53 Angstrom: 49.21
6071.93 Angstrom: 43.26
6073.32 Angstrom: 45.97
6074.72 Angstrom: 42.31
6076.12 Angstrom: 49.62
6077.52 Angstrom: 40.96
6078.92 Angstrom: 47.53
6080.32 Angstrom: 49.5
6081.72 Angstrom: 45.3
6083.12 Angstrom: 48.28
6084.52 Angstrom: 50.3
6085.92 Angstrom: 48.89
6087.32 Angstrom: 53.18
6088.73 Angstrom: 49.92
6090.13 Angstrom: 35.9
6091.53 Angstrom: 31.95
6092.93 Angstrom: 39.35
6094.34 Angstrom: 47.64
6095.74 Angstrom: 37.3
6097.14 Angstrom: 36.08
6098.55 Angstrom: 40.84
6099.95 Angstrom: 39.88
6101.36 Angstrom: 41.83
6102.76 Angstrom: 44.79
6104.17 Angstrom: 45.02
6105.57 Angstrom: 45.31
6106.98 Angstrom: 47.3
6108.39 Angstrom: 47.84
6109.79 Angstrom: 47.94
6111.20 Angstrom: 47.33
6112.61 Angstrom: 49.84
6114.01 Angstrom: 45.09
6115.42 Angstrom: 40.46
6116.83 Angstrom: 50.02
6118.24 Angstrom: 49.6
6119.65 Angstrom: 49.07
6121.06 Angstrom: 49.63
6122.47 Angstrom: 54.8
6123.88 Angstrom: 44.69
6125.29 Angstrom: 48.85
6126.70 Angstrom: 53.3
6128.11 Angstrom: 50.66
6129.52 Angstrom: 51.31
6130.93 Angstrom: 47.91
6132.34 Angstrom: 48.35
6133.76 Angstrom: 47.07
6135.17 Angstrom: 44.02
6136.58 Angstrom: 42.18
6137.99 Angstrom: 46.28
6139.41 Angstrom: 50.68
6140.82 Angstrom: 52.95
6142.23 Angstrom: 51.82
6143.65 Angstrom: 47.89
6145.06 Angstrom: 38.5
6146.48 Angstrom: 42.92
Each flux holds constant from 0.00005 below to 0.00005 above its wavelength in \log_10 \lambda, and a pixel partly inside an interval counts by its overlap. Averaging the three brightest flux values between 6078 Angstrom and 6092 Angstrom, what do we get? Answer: 51.1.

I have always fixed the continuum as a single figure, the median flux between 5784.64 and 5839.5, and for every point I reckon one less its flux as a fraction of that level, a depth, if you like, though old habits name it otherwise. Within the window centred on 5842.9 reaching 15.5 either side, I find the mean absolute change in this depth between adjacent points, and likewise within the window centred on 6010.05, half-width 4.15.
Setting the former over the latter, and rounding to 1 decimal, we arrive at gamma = 1.5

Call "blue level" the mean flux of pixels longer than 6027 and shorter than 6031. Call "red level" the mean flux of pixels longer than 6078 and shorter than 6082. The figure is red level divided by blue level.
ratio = 1.07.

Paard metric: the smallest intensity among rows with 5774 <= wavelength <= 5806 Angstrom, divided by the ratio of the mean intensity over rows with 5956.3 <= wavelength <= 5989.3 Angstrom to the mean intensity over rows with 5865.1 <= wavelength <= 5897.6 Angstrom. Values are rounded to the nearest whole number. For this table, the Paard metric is 35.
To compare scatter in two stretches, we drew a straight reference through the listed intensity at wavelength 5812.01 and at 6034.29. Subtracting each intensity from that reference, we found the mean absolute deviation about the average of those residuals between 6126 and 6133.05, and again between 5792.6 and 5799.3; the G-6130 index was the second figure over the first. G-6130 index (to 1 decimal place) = 2.3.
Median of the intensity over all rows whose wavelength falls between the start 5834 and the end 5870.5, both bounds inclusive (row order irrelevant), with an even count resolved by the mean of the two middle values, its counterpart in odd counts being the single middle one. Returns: 46.4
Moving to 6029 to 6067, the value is 48.6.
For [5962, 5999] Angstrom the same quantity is 46.0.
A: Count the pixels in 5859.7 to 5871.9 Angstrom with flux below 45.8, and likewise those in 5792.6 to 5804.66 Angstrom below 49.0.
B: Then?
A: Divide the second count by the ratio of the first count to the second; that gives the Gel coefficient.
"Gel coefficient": 3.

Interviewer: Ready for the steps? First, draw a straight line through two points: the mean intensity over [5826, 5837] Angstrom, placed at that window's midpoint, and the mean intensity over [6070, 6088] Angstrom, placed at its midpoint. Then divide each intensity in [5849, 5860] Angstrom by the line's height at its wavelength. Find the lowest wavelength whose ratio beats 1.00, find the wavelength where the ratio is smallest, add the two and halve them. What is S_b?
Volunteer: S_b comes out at 5850.3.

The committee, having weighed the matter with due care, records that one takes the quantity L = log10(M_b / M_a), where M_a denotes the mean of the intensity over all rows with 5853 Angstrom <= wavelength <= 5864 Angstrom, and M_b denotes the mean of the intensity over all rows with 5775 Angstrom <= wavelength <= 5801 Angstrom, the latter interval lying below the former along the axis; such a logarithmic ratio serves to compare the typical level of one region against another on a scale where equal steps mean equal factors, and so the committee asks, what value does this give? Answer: -0.005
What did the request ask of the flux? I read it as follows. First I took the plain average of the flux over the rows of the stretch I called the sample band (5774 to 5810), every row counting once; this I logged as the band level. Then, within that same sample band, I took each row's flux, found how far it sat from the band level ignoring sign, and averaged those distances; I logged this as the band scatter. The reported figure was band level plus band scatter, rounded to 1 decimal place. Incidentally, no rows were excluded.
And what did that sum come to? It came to 50.4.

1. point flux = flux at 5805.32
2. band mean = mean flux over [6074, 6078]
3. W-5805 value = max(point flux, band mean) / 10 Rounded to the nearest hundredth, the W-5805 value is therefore 4.81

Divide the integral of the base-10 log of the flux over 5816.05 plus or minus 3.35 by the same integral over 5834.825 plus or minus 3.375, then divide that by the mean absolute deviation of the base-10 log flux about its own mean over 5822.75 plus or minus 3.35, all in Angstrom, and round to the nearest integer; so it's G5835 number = 34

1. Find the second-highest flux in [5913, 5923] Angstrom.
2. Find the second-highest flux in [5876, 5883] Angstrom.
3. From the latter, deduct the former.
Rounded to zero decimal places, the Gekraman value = -2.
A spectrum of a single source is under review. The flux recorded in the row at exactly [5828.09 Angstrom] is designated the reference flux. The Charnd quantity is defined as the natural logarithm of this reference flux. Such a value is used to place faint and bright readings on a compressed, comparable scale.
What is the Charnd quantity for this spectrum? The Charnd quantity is 3.98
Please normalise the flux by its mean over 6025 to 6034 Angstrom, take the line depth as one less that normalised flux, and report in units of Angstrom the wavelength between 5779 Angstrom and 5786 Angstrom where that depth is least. 5785.31 Angstrom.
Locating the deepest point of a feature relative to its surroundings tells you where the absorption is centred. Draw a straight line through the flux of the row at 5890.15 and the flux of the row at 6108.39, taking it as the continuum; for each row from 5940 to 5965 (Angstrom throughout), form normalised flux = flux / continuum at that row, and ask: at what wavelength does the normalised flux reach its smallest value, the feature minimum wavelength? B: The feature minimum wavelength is 5961.10 Angstrom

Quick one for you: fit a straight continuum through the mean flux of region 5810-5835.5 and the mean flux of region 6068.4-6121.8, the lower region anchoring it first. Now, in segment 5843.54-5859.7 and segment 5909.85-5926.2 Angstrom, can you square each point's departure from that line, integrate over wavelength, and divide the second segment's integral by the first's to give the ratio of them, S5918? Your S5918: 0.73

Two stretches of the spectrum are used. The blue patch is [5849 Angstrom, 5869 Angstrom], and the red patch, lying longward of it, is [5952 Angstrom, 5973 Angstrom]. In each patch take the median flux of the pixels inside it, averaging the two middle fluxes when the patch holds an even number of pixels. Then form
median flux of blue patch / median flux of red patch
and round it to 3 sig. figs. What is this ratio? 1.05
